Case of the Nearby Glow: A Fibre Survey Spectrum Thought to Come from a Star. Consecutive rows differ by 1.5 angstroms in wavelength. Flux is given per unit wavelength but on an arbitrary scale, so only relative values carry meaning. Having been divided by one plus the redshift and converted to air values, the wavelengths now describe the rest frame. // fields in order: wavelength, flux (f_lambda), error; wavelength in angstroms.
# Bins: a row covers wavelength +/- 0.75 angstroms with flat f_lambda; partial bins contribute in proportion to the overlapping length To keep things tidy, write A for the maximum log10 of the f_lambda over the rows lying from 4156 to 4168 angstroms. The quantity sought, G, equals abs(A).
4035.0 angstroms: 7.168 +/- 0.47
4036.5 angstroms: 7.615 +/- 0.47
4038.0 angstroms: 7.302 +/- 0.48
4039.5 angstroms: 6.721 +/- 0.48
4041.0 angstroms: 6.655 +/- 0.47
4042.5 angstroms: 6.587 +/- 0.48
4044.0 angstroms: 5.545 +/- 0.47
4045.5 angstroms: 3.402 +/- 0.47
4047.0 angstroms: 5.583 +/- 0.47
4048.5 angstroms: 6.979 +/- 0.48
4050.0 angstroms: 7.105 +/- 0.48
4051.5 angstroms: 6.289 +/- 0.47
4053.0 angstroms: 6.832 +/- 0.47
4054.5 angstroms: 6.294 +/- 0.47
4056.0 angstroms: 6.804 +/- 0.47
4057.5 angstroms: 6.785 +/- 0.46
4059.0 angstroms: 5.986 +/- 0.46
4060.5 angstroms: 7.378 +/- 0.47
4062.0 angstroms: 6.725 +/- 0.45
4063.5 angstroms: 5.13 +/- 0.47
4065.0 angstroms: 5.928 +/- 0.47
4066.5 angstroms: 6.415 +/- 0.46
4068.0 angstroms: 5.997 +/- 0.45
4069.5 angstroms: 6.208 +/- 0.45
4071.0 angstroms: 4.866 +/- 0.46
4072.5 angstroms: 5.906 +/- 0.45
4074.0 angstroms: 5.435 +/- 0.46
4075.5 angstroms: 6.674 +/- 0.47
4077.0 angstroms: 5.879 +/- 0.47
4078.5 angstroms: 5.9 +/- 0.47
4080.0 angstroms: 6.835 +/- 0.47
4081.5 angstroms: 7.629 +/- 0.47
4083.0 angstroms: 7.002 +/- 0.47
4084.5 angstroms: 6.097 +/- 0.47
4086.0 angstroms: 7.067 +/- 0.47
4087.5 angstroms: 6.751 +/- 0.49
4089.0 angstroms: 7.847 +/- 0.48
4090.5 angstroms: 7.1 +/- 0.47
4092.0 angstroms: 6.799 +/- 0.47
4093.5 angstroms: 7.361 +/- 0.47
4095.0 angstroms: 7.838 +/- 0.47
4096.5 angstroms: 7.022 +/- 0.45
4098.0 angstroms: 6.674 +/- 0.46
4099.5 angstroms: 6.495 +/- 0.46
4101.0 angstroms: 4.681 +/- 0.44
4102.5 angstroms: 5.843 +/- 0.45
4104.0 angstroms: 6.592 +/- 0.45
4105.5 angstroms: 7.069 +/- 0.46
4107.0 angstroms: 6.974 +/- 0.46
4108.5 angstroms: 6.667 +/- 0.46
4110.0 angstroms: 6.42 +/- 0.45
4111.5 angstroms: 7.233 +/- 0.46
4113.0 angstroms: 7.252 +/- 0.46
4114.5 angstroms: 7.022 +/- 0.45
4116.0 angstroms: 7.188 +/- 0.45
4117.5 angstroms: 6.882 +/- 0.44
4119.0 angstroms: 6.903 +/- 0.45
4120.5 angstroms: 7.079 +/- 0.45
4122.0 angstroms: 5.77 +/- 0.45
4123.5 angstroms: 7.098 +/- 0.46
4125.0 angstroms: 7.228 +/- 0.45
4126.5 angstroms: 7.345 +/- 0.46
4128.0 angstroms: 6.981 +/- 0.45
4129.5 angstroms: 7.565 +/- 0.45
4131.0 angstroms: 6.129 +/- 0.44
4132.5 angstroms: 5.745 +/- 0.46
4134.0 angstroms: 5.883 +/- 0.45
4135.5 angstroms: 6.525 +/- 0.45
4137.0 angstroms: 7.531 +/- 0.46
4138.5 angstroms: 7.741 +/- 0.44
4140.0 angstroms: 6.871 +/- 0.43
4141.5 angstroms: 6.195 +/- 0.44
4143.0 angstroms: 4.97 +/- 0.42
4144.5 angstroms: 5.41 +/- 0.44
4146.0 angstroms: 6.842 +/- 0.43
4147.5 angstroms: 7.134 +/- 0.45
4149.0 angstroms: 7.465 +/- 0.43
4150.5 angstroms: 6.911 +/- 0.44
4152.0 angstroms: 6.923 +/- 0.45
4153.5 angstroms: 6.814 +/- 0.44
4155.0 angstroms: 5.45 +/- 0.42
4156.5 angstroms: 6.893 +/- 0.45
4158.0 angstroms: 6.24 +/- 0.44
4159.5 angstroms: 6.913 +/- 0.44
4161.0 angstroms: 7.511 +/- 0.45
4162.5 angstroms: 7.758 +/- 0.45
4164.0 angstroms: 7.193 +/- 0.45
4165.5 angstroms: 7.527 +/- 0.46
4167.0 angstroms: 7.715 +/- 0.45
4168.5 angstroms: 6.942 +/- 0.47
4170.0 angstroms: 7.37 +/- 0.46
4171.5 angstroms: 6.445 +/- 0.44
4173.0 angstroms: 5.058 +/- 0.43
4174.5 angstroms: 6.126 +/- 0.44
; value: 0.890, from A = 0.890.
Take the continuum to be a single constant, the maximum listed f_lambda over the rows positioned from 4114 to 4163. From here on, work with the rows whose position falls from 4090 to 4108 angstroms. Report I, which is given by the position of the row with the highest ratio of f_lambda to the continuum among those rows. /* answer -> 4095.0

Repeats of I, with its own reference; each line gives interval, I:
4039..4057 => 4050.0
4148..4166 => 4162.5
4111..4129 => 4126.5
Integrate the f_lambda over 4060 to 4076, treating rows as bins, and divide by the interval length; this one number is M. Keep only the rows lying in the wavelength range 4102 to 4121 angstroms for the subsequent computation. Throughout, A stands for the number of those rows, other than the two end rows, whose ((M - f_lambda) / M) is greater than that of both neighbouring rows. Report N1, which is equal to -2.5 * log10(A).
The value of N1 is -1.2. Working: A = 3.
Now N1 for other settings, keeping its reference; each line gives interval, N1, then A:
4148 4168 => -1.5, 4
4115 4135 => -1.5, 4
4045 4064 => -1.2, 3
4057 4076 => -1.7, 5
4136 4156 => -0.8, 2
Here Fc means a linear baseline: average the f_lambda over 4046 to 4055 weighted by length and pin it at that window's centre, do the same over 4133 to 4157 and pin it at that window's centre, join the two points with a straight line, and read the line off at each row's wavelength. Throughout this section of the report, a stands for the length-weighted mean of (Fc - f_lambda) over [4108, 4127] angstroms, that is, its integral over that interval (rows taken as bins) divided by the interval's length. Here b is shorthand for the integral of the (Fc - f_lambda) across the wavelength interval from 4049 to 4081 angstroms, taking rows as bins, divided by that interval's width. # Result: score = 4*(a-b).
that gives -2.3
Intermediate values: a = -0.4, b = 0.2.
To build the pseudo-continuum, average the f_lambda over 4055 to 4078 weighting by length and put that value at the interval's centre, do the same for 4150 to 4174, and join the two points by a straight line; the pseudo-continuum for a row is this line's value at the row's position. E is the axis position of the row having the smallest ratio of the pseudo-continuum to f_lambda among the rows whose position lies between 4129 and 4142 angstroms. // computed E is 4138.5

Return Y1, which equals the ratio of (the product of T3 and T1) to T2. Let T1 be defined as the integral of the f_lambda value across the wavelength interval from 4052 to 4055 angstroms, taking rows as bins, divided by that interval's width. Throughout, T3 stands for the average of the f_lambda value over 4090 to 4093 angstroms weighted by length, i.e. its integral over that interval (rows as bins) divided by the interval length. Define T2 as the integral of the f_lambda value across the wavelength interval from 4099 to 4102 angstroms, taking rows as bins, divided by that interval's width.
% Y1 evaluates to 8.3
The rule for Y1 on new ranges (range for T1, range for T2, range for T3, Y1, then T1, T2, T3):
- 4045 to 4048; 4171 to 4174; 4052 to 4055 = 5.5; 4.8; 5.72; 6.56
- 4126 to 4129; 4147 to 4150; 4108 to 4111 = 6.5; 7.2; 7.28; 6.59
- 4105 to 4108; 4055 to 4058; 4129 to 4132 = 6.9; 7.0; 6.75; 6.70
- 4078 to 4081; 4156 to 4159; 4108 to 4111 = 6.5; 6.5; 6.57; 6.59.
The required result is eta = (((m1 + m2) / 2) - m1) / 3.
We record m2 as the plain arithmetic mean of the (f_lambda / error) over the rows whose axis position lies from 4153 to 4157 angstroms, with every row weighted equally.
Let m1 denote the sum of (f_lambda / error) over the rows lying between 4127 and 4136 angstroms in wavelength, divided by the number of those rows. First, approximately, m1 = 14.4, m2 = 14.6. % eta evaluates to 0.03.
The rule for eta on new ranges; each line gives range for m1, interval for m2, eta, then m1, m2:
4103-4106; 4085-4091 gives 0.01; 15.0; 15.1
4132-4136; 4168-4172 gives 0.30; 13.4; 15.1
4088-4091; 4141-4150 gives -0.20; 15.7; 14.6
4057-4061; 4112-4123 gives 0.13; 14.5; 15.3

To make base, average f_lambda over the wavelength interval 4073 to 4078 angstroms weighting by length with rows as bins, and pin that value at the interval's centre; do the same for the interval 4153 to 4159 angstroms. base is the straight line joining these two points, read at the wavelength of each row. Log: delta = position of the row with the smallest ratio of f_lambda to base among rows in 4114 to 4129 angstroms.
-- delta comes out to 4122.0 angstroms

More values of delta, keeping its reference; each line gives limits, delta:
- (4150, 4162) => 4155.0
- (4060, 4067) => 4063.5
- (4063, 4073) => 4071.0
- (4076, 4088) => 4077.0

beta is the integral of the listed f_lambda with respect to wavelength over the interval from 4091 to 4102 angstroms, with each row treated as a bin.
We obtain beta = 74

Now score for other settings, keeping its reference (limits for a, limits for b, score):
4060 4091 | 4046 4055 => 0.3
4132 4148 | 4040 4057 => -0.4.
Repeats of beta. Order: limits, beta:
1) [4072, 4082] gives 63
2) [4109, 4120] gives 77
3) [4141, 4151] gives 64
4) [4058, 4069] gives 69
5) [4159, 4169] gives 74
